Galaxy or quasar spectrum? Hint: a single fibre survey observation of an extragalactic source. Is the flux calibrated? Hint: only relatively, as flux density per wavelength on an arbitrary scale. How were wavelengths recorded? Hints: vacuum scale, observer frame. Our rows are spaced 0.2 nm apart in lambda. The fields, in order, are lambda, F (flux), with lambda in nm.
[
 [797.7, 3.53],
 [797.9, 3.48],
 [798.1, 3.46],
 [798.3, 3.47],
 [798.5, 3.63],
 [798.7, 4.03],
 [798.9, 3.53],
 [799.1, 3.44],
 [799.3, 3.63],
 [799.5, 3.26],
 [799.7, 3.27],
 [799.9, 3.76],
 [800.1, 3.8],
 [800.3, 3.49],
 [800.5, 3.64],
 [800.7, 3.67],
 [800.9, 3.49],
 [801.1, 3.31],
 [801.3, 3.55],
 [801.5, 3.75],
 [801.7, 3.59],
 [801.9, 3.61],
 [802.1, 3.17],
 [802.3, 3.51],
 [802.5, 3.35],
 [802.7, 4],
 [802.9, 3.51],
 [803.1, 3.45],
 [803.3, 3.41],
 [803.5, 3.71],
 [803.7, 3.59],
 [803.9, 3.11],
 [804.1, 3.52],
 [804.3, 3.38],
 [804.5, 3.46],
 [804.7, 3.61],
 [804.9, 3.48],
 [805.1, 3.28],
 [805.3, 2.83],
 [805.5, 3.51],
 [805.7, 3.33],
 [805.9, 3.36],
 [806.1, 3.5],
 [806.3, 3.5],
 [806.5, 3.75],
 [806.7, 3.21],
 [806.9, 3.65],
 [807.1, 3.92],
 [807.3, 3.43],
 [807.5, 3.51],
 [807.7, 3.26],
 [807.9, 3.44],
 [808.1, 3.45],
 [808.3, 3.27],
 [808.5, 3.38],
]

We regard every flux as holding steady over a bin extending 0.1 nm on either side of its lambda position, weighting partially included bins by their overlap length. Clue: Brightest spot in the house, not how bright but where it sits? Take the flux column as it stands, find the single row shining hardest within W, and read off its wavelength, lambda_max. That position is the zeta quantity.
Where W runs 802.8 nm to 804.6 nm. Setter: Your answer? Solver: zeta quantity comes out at 803.5 nm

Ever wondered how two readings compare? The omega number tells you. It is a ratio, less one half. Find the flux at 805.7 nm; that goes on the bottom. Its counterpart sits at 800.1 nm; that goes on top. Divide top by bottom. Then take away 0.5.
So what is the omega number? 0.64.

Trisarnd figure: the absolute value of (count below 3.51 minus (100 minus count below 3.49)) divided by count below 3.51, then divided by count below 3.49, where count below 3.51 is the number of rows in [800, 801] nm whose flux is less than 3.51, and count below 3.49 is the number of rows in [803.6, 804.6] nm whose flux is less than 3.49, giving 16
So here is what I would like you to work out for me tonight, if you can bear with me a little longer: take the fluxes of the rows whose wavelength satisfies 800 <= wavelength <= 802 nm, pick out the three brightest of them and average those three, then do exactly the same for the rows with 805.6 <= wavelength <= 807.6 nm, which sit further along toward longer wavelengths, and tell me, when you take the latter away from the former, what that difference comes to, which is -0.033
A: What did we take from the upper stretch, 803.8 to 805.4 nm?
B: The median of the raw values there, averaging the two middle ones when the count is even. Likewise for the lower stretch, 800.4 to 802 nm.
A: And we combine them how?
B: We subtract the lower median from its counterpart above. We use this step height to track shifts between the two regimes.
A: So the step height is -0.180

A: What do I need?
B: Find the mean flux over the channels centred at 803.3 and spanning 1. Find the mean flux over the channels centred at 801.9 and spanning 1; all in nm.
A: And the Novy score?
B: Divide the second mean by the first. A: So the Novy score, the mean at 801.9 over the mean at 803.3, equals 1.00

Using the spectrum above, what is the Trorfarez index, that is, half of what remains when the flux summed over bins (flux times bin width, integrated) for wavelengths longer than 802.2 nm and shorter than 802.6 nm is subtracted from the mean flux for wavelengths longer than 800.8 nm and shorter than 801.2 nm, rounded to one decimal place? 1.0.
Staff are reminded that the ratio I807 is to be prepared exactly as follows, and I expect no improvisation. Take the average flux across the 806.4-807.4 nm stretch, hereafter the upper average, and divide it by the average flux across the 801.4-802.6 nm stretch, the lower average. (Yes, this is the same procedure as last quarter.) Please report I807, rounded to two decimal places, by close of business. 1.03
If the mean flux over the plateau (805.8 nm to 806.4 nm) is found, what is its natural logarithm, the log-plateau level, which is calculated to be 1.24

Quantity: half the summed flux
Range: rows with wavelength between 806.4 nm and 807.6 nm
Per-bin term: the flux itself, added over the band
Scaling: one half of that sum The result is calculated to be 10.7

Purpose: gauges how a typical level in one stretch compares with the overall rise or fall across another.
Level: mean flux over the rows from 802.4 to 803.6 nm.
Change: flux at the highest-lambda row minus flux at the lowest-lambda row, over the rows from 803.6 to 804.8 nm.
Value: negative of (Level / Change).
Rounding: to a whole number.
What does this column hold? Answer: -179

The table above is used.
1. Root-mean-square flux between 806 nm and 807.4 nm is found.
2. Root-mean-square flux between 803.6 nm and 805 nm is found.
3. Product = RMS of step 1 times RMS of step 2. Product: 12.3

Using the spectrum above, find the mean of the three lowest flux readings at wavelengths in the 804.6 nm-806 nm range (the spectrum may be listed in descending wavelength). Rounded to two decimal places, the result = 3.15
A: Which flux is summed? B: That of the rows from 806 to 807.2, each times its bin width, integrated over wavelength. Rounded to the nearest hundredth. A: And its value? 4.31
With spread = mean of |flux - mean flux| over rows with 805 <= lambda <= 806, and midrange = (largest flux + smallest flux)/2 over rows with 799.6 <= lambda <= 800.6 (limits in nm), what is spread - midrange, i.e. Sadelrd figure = -3.36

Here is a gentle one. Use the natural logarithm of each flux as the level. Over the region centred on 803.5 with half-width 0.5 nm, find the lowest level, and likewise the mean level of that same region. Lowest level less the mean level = -0.103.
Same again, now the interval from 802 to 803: -0.098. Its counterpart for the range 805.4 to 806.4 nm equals -0.032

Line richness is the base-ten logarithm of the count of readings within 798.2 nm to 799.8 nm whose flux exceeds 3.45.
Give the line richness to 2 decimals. 0.70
